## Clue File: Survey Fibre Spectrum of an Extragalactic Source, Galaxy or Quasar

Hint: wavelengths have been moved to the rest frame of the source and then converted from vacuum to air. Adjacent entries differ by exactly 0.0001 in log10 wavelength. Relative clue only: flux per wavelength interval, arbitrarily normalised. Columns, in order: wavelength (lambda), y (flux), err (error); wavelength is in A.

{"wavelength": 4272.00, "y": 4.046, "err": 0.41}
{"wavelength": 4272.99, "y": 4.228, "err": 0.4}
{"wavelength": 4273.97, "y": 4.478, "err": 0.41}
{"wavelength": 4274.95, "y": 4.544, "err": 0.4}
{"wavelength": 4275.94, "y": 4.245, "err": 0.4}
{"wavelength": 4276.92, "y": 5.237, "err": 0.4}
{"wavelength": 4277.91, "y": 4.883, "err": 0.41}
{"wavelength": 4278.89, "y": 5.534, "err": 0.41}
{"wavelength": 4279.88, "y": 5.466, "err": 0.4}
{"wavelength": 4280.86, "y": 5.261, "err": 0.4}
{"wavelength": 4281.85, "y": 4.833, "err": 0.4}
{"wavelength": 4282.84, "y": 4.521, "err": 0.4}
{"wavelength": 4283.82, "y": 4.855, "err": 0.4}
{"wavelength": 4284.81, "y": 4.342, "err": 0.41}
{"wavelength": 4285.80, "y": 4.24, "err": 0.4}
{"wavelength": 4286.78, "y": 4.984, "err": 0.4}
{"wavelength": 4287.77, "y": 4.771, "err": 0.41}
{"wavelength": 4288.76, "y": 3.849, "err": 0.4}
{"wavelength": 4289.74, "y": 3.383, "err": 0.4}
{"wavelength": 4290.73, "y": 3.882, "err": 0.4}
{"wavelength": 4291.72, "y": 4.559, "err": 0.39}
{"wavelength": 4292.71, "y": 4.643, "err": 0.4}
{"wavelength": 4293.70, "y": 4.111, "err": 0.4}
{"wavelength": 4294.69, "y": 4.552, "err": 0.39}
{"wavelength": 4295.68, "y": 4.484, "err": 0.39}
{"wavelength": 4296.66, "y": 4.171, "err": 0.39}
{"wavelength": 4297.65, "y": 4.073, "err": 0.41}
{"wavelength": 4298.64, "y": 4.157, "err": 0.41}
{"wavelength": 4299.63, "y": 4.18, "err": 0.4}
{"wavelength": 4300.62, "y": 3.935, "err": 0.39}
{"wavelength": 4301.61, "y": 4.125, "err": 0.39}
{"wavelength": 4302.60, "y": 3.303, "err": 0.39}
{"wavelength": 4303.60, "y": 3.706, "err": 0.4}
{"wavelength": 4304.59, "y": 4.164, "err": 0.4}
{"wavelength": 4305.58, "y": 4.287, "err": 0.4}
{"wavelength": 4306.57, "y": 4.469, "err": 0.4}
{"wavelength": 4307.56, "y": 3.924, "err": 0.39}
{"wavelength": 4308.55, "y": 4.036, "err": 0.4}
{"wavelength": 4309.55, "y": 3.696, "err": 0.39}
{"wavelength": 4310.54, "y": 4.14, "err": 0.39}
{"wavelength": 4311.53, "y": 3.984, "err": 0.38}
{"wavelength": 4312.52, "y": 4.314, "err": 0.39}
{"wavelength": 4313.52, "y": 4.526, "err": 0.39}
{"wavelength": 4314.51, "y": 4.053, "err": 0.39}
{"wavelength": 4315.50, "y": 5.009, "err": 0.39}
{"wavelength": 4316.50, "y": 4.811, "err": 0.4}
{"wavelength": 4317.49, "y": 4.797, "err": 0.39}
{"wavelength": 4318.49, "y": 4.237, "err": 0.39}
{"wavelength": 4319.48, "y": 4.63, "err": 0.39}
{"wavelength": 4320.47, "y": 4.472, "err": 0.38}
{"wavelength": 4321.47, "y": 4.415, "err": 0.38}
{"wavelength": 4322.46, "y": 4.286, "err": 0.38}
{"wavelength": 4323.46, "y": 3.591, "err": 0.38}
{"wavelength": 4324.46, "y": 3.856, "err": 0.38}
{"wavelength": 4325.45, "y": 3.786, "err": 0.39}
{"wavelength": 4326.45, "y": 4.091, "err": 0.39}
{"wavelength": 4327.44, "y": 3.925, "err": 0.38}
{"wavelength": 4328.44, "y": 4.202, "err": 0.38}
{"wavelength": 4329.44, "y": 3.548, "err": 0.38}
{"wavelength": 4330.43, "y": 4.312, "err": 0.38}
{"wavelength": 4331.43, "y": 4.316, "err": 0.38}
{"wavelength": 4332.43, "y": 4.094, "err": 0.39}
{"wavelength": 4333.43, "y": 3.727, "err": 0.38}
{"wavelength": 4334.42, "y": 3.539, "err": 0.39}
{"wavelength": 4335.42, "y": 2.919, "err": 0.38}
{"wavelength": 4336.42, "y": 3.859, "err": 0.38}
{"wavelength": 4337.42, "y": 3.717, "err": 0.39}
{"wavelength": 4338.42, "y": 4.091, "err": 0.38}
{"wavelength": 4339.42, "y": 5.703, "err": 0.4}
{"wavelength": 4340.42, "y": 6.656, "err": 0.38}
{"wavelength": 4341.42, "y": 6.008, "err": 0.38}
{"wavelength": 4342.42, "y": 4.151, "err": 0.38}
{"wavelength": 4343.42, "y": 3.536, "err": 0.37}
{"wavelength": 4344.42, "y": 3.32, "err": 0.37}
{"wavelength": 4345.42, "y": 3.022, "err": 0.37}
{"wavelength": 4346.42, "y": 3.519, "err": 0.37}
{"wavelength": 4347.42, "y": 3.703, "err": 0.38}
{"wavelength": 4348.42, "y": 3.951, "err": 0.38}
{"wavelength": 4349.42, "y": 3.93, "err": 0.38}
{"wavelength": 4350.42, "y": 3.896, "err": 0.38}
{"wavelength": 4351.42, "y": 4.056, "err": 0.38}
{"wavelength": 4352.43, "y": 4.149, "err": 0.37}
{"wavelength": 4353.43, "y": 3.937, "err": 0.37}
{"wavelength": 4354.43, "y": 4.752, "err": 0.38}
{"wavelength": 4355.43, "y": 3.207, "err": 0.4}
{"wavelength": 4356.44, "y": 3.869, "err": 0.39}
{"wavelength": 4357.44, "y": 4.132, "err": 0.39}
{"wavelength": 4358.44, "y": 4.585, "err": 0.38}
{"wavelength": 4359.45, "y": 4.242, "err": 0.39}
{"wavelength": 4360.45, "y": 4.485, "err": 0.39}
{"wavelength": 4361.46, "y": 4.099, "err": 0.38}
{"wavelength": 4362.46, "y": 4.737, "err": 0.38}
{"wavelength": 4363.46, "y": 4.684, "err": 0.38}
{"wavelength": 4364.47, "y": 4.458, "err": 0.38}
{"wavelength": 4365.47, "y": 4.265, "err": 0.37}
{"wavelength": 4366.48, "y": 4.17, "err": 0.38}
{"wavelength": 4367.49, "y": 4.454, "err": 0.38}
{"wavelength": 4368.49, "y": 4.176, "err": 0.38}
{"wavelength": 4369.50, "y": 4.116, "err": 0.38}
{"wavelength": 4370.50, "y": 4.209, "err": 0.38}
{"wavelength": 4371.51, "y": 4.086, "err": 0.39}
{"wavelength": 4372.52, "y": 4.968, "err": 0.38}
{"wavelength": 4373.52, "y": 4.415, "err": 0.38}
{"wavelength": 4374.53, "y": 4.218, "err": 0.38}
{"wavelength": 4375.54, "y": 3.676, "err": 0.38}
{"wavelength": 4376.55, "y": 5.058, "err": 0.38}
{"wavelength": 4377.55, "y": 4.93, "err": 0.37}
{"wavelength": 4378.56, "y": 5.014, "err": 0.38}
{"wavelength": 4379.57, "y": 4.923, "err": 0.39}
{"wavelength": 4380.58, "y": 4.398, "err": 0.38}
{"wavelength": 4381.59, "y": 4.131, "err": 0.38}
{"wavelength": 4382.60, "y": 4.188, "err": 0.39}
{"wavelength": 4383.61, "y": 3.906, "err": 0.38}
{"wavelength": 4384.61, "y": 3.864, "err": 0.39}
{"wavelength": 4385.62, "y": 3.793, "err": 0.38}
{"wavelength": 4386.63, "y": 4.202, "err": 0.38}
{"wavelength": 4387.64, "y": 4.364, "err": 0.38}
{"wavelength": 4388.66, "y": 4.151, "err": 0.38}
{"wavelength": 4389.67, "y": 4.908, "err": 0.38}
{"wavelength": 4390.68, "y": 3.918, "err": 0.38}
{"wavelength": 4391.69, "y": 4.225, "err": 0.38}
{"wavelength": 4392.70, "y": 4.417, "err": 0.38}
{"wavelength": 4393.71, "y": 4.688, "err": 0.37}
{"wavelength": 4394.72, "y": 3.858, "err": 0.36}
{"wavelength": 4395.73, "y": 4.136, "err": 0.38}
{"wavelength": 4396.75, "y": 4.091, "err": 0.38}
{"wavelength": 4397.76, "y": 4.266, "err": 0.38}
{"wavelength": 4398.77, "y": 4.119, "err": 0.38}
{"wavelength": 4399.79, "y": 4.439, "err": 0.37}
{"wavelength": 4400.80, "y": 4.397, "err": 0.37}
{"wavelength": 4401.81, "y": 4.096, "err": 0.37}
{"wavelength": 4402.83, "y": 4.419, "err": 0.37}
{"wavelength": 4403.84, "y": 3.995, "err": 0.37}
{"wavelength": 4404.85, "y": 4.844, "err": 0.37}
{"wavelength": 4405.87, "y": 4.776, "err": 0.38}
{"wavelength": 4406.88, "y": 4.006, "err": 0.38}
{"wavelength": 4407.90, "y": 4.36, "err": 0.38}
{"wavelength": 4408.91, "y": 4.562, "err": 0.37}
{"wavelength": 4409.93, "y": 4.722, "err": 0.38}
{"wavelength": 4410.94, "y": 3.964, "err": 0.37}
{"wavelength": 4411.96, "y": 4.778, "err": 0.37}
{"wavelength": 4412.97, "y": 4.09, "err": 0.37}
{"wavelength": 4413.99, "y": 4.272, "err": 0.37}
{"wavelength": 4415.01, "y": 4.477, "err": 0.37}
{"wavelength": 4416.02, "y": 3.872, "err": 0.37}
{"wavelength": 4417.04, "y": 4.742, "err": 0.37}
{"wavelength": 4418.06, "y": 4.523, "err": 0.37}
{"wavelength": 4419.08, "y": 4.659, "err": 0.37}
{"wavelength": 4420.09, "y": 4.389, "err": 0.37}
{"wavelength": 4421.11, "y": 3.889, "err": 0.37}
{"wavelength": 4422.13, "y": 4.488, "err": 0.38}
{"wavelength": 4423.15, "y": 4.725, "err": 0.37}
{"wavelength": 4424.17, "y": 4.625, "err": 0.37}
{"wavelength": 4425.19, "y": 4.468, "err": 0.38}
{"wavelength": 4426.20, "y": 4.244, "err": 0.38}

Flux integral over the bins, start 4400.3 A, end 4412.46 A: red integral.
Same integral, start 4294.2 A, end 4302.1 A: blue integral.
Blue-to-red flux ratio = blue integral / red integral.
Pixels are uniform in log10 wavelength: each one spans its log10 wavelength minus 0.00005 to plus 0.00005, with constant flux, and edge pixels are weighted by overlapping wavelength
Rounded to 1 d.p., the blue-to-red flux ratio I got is 0.6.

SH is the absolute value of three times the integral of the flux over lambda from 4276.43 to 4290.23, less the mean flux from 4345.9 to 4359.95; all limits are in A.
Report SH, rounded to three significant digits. 192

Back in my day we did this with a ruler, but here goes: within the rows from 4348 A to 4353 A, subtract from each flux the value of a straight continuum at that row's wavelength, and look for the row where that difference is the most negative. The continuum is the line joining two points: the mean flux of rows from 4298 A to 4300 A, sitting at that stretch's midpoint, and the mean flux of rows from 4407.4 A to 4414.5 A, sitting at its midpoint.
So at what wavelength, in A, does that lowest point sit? 4350.42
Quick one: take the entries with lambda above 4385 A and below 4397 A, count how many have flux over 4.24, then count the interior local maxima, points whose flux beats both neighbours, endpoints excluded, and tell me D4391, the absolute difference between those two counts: 0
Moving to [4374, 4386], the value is 2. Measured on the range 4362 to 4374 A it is 4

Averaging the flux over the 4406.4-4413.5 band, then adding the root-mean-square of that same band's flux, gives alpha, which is 8.7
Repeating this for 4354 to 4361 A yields 8.4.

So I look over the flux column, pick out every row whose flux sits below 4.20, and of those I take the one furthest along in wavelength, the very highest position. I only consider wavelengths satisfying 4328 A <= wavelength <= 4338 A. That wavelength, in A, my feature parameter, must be 4337.42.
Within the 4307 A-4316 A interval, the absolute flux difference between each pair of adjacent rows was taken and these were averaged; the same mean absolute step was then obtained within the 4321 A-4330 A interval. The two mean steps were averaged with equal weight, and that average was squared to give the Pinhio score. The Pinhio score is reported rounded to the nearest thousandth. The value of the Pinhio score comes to 0.122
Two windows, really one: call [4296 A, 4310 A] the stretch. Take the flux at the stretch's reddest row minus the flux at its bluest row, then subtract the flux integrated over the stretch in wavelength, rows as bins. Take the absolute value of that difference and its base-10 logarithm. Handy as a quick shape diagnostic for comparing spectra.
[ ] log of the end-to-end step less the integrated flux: 1.75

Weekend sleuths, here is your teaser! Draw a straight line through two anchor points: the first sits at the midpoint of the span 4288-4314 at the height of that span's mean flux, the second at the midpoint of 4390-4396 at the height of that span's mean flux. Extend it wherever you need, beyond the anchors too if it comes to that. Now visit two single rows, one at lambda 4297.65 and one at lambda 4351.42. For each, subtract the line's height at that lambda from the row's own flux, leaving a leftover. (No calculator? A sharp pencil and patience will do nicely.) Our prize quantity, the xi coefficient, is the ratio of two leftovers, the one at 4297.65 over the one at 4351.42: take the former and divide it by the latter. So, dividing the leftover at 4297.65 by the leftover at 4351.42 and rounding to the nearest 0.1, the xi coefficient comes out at 0.2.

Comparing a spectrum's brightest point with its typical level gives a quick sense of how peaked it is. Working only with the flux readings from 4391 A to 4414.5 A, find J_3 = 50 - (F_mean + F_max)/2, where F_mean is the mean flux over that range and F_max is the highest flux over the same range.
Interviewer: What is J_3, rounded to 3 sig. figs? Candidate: 45.4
